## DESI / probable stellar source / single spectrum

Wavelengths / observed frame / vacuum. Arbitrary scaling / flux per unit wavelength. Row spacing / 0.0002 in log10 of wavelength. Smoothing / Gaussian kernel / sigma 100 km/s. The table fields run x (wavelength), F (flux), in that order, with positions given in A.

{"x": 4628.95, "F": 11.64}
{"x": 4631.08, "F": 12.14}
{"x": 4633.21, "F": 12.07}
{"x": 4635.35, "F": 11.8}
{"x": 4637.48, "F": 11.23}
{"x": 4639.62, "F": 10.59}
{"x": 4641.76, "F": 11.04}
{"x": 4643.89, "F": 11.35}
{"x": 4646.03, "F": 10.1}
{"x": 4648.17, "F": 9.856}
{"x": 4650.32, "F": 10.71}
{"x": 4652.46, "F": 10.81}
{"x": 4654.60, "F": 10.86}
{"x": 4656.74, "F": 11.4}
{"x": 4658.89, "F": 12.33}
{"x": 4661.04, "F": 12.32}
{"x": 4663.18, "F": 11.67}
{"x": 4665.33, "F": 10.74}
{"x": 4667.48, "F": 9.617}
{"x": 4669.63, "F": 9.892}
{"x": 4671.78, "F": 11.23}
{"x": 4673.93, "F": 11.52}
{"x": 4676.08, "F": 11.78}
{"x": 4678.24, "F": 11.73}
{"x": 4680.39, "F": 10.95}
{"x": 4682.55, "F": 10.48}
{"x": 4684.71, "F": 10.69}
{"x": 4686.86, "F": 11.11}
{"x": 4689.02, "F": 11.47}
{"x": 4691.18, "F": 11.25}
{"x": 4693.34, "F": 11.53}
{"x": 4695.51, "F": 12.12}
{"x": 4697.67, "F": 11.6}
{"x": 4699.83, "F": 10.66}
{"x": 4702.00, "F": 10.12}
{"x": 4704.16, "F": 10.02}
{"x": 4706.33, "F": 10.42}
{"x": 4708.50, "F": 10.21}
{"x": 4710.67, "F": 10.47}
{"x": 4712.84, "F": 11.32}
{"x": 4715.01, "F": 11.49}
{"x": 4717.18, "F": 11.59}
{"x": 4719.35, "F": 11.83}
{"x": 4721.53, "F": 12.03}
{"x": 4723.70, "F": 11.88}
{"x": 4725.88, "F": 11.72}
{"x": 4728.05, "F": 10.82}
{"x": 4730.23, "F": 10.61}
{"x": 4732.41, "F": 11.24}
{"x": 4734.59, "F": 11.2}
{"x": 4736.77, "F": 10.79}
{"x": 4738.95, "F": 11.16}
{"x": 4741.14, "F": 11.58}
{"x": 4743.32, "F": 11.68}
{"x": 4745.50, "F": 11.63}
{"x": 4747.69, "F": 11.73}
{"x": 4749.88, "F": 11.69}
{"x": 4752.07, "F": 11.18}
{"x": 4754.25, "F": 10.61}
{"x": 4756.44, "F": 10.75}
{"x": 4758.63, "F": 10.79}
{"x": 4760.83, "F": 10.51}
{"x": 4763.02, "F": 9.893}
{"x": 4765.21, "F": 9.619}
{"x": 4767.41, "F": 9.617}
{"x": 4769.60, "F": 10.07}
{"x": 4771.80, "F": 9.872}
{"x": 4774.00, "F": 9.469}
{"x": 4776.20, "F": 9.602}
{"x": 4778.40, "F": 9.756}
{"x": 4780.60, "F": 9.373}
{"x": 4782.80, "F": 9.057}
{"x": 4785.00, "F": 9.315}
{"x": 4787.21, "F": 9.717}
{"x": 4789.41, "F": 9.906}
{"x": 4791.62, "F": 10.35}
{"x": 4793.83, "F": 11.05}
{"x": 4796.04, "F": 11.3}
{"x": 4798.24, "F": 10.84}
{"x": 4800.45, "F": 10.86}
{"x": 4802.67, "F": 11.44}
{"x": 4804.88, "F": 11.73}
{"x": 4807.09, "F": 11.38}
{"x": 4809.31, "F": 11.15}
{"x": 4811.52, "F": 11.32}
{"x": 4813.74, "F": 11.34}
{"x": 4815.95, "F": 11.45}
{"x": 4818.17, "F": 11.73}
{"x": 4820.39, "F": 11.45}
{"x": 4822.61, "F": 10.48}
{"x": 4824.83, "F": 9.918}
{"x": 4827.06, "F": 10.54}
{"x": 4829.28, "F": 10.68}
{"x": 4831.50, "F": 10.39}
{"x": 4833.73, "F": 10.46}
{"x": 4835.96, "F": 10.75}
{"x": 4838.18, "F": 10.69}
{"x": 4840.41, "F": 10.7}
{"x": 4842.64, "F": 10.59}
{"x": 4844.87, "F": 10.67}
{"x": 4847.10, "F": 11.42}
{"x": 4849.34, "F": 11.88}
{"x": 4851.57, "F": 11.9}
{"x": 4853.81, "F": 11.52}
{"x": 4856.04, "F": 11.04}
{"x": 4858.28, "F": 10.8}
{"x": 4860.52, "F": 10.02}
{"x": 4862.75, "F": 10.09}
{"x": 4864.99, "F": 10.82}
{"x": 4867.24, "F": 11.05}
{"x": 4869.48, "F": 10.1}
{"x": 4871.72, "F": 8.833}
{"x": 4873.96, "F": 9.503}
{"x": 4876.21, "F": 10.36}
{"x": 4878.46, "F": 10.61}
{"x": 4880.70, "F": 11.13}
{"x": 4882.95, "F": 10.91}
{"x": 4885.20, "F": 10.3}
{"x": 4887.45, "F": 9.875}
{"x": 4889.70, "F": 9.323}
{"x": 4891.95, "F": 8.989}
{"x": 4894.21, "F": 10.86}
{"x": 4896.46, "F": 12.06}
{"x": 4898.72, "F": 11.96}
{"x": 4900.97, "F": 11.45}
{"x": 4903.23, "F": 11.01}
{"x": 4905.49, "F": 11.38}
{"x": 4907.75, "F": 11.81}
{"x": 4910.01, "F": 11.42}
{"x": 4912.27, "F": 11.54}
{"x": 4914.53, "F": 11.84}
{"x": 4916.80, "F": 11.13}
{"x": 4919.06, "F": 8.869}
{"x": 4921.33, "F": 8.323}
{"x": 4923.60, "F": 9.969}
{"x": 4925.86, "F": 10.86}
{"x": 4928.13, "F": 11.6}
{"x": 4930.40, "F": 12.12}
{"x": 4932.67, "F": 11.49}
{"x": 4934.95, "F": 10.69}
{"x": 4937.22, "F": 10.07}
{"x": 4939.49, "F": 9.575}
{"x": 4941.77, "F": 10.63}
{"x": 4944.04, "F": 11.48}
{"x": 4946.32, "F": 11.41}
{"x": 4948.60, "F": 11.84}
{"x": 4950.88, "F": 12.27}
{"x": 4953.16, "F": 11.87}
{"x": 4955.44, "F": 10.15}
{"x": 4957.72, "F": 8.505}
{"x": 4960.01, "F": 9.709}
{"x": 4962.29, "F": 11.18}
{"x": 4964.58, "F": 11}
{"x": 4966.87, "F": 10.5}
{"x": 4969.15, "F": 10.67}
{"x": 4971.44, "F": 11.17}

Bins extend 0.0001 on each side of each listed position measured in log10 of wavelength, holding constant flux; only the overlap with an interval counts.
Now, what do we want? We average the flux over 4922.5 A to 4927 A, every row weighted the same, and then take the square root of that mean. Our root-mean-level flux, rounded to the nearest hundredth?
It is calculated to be 3.23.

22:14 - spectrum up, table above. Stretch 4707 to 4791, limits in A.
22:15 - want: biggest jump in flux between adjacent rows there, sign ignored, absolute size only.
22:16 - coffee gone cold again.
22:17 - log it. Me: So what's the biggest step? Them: 0.90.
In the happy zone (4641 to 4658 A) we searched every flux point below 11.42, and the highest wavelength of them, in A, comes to 4656.74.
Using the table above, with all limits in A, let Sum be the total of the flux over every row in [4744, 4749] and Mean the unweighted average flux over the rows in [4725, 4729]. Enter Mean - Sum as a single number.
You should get -12.1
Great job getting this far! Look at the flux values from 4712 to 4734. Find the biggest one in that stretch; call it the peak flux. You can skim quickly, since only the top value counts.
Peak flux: 12.03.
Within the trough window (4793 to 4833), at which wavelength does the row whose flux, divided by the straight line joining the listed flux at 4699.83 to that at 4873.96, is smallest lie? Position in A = 4824.83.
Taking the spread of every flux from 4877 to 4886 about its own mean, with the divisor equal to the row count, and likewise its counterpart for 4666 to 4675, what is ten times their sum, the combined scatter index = 11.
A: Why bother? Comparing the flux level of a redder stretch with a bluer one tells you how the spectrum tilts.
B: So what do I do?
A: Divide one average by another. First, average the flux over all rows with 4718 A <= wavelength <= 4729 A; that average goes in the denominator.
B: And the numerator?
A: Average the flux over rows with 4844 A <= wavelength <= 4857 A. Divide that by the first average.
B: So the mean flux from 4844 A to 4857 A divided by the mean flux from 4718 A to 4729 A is 0.98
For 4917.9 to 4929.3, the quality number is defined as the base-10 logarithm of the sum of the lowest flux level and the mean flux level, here 1.26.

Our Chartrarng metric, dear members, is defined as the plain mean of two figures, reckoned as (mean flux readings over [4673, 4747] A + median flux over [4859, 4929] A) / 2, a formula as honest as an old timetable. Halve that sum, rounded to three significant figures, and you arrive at 11.0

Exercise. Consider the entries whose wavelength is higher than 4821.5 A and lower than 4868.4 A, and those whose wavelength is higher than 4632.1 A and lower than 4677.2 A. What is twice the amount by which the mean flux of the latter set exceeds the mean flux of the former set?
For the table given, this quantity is 0.6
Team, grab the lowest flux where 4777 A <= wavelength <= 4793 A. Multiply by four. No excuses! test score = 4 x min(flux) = 36.2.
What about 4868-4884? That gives 35.3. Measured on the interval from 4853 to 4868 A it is 40.1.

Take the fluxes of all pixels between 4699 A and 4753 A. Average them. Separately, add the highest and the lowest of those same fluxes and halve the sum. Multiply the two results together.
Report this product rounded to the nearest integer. 123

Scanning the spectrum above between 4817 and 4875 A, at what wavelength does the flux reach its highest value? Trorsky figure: 4851.57 A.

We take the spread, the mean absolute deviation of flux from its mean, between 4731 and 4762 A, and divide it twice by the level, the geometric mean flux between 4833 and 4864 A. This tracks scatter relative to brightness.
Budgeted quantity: 0.0030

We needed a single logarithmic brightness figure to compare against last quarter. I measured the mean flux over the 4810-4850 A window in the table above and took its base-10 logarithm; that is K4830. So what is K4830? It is 1.04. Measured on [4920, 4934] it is 1.03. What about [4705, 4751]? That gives 1.05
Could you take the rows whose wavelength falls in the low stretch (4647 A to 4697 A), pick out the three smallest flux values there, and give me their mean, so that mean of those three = 9.8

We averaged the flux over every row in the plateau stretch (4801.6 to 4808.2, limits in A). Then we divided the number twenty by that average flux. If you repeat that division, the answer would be 1.74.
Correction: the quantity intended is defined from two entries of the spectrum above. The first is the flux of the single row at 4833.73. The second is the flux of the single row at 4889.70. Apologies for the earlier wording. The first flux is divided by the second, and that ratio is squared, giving 1.3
